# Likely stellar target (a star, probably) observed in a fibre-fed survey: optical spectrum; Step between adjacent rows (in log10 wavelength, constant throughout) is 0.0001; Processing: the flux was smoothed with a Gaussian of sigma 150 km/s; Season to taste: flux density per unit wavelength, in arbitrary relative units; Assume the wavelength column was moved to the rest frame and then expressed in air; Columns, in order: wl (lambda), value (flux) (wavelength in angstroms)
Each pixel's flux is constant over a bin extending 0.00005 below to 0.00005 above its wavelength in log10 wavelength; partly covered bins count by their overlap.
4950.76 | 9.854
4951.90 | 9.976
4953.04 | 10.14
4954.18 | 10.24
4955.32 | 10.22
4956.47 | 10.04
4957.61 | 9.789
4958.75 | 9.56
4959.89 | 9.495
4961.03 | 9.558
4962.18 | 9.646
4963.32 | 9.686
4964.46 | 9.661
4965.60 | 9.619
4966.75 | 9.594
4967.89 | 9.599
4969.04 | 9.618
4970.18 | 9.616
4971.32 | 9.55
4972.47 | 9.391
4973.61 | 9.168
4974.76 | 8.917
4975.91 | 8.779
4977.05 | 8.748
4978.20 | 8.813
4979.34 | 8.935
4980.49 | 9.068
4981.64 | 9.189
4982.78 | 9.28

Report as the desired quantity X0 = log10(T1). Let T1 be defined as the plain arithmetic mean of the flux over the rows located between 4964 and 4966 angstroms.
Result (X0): 0.984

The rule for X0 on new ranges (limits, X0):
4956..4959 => 0.991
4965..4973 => 0.981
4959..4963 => 0.981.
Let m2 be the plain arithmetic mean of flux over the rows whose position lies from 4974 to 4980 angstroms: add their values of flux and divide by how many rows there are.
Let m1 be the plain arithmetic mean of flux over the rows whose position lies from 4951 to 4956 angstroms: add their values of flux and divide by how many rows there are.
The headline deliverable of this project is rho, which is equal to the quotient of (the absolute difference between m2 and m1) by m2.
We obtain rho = 0.15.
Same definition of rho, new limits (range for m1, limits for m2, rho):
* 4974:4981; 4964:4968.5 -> 0.08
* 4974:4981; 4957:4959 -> 0.08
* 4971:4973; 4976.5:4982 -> 0.06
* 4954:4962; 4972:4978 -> 0.09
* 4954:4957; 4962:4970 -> 0.06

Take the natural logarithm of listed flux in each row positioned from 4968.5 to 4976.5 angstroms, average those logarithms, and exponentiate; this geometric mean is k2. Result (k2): 9.3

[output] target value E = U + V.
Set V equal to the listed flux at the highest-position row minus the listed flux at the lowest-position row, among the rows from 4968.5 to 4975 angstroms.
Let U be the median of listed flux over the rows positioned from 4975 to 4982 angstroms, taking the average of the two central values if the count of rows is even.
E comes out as 8.2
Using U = 8.9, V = -0.70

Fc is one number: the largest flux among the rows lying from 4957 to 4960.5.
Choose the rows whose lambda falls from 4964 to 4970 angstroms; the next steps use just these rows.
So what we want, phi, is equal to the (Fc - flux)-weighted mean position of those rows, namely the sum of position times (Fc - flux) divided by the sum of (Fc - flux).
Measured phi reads 4966.9 angstroms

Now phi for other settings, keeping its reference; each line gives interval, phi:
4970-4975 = 4973.4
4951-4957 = 4954.3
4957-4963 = 4960.3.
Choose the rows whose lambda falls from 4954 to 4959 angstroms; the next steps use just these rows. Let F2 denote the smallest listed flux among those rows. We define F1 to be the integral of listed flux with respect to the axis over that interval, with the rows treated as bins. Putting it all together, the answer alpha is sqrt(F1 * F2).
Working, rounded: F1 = 49.8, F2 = 9.56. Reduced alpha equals 21.8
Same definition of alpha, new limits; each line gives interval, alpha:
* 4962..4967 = 21.5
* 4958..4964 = 23.4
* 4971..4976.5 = 21.0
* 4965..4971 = 23.5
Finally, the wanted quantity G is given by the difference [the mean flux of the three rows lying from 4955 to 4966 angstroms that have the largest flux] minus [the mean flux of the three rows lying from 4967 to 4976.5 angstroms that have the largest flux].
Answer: 0.41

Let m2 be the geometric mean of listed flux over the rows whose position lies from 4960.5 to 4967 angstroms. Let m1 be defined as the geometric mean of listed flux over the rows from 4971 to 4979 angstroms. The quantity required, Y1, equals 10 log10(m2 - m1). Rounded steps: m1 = 9.0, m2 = 9.63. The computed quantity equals -2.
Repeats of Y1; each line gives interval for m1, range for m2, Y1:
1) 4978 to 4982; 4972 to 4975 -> -8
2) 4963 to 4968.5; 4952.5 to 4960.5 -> -5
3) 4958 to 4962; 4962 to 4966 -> -9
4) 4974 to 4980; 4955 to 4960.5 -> 0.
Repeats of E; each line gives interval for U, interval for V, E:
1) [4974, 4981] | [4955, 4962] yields 8.2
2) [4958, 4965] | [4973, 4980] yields 9.4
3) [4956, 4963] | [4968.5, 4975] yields 8.9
